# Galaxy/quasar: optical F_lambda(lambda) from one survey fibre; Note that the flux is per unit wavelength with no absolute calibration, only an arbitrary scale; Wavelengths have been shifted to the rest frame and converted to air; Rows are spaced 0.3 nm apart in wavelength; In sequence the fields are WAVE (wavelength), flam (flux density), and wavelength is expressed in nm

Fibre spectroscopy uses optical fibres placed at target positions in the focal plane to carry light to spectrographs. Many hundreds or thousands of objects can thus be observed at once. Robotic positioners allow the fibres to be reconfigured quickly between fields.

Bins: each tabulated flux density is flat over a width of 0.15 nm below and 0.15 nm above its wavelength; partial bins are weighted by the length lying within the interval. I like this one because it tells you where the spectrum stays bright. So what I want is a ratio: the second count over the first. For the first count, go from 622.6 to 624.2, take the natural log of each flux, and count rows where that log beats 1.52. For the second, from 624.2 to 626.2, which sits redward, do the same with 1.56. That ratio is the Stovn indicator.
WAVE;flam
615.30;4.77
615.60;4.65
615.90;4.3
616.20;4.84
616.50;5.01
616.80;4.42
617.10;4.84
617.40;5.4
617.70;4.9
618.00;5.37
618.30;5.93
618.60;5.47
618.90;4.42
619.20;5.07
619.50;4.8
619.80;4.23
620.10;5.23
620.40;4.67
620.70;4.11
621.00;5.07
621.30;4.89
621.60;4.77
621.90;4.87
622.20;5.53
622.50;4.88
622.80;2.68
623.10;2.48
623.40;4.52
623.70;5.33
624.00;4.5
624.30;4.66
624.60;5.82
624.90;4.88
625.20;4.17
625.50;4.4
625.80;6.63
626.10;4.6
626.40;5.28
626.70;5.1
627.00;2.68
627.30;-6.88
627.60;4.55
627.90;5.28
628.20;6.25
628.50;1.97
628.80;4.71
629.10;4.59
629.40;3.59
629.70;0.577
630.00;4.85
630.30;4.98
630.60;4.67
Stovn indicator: 3.0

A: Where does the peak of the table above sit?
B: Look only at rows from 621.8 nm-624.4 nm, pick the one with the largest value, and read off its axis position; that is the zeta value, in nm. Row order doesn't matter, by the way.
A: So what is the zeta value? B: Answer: 622.20 nm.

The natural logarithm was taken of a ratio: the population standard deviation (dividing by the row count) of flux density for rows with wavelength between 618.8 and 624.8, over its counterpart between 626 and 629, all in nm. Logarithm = -1.5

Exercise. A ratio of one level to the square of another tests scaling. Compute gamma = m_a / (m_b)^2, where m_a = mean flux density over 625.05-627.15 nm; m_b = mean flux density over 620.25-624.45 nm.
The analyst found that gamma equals 0.23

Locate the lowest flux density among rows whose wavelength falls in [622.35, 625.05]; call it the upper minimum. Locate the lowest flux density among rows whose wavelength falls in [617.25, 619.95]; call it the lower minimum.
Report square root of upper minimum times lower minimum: 3.2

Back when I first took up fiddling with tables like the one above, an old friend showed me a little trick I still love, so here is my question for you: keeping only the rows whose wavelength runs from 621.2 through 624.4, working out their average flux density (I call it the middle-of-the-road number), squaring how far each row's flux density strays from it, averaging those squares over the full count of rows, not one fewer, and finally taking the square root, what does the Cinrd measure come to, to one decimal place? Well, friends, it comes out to 0.9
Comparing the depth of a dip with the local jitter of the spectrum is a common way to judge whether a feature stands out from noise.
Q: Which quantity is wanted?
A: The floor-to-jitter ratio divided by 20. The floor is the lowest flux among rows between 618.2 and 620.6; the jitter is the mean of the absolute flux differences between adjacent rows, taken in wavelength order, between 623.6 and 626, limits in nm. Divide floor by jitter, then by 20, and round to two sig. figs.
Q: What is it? 0.24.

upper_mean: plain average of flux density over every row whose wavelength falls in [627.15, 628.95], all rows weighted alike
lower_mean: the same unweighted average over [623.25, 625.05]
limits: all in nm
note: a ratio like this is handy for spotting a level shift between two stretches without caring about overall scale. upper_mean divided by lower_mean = 0.53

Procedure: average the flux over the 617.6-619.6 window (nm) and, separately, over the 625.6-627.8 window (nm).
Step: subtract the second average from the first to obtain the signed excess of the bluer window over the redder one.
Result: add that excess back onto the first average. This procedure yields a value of 7.1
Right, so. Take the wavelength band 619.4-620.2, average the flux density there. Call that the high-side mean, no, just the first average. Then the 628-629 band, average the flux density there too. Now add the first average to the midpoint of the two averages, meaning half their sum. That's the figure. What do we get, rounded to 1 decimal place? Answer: 9.3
